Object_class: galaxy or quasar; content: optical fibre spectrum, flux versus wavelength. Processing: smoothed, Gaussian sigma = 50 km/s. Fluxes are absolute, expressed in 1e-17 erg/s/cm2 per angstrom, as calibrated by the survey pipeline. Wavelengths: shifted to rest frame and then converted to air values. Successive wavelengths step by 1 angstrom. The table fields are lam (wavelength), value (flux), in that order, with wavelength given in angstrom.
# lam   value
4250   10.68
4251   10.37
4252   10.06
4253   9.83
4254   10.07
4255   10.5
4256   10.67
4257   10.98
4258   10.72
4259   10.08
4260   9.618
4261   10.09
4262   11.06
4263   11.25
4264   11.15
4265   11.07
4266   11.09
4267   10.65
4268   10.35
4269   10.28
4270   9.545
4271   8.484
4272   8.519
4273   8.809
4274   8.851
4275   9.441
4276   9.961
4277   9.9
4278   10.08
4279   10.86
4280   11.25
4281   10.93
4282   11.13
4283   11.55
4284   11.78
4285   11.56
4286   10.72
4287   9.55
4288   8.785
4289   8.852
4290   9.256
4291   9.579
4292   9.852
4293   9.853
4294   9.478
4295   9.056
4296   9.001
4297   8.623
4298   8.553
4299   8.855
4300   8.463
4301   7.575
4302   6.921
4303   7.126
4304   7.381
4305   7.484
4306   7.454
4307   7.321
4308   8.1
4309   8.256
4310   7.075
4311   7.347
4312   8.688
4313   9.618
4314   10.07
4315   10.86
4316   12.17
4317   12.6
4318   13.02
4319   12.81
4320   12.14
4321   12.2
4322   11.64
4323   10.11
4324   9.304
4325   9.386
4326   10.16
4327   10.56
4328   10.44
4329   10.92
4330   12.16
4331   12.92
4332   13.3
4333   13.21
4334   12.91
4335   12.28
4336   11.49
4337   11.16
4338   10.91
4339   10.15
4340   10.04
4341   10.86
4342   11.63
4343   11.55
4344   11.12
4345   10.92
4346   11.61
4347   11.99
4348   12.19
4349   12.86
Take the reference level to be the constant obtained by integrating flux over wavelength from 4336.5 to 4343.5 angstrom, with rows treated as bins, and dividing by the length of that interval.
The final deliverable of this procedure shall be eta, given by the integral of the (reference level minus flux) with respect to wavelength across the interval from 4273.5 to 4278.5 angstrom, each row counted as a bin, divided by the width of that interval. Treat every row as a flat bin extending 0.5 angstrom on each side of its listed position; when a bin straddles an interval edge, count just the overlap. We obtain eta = 1.3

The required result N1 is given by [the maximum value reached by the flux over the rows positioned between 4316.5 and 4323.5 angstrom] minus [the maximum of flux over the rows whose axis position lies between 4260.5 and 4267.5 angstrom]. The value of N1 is 1.8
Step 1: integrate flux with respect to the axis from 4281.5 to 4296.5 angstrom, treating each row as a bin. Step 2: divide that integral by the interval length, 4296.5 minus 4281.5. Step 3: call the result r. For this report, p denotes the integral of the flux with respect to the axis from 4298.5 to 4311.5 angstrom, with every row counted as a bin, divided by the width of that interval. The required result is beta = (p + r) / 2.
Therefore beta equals 8.8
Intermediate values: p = 7.6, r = 10.0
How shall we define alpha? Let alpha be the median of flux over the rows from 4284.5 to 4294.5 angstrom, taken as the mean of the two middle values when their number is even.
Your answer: 9.6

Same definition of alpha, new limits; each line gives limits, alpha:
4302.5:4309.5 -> 7.5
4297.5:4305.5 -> 7.5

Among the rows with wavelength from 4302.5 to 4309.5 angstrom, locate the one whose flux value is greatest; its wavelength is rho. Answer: 4309 angstrom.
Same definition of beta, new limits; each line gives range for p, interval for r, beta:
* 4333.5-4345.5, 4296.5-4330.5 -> 10.4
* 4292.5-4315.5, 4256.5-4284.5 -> 9.4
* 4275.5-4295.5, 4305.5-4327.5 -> 10.1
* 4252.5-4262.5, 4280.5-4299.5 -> 10.1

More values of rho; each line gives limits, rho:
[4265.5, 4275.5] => 4266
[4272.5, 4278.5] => 4278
